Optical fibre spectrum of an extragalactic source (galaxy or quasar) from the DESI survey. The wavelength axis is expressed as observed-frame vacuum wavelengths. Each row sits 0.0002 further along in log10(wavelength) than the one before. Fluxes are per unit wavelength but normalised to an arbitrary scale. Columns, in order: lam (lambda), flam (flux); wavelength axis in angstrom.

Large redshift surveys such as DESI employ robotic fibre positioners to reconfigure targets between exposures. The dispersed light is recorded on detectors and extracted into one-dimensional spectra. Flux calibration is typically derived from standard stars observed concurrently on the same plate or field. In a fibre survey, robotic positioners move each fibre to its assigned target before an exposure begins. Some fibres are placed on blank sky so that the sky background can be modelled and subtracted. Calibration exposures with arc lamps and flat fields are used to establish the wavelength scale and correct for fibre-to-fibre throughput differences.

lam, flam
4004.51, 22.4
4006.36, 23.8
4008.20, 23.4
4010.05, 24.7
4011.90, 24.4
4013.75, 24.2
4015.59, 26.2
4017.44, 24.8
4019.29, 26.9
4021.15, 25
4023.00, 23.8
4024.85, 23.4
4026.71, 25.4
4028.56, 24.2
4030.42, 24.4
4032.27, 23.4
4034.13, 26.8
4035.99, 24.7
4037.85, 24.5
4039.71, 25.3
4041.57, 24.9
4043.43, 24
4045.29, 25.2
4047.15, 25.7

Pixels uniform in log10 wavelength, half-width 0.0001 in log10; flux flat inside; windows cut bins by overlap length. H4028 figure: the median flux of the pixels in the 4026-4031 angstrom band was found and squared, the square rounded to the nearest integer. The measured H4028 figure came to 595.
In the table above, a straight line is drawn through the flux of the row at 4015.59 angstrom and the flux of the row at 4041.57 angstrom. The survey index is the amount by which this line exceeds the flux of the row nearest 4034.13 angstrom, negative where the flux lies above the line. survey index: -1.5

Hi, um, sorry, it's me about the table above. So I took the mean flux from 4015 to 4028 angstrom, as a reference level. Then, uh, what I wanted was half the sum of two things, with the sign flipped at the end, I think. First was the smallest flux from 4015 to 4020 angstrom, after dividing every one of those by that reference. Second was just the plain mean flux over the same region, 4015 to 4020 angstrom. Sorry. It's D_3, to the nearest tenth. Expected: -13.5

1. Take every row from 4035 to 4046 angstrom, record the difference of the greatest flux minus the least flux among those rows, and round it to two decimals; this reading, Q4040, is 1.30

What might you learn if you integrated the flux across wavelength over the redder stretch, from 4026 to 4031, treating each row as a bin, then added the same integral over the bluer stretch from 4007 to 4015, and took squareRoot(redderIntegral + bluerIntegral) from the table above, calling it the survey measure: 17.8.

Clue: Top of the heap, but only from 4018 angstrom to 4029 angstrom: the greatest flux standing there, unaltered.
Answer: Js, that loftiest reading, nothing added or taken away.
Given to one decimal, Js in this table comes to 26.9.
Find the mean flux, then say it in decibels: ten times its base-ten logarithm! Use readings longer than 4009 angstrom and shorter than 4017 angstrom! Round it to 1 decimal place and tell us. 14.0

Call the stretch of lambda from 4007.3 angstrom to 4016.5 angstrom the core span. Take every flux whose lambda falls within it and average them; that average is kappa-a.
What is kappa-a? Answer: 24.6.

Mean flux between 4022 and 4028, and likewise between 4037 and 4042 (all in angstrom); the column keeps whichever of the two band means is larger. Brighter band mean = 24.9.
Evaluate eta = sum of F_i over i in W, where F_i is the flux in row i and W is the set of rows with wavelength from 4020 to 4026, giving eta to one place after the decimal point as 72.2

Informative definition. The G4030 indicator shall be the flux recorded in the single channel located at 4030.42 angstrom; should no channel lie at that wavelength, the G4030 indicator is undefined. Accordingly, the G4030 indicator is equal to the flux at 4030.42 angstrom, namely 24.4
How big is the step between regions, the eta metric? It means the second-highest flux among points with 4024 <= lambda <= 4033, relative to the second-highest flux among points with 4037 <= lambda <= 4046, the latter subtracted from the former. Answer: -0.80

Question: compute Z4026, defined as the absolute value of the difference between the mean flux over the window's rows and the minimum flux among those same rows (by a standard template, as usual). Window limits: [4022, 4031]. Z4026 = 0.84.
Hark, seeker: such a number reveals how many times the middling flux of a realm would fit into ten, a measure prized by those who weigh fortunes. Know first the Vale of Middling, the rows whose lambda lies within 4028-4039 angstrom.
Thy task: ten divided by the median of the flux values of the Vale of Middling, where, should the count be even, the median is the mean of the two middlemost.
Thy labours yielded 0.409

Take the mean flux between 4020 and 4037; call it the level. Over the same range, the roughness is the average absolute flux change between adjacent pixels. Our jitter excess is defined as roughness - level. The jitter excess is -23.1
